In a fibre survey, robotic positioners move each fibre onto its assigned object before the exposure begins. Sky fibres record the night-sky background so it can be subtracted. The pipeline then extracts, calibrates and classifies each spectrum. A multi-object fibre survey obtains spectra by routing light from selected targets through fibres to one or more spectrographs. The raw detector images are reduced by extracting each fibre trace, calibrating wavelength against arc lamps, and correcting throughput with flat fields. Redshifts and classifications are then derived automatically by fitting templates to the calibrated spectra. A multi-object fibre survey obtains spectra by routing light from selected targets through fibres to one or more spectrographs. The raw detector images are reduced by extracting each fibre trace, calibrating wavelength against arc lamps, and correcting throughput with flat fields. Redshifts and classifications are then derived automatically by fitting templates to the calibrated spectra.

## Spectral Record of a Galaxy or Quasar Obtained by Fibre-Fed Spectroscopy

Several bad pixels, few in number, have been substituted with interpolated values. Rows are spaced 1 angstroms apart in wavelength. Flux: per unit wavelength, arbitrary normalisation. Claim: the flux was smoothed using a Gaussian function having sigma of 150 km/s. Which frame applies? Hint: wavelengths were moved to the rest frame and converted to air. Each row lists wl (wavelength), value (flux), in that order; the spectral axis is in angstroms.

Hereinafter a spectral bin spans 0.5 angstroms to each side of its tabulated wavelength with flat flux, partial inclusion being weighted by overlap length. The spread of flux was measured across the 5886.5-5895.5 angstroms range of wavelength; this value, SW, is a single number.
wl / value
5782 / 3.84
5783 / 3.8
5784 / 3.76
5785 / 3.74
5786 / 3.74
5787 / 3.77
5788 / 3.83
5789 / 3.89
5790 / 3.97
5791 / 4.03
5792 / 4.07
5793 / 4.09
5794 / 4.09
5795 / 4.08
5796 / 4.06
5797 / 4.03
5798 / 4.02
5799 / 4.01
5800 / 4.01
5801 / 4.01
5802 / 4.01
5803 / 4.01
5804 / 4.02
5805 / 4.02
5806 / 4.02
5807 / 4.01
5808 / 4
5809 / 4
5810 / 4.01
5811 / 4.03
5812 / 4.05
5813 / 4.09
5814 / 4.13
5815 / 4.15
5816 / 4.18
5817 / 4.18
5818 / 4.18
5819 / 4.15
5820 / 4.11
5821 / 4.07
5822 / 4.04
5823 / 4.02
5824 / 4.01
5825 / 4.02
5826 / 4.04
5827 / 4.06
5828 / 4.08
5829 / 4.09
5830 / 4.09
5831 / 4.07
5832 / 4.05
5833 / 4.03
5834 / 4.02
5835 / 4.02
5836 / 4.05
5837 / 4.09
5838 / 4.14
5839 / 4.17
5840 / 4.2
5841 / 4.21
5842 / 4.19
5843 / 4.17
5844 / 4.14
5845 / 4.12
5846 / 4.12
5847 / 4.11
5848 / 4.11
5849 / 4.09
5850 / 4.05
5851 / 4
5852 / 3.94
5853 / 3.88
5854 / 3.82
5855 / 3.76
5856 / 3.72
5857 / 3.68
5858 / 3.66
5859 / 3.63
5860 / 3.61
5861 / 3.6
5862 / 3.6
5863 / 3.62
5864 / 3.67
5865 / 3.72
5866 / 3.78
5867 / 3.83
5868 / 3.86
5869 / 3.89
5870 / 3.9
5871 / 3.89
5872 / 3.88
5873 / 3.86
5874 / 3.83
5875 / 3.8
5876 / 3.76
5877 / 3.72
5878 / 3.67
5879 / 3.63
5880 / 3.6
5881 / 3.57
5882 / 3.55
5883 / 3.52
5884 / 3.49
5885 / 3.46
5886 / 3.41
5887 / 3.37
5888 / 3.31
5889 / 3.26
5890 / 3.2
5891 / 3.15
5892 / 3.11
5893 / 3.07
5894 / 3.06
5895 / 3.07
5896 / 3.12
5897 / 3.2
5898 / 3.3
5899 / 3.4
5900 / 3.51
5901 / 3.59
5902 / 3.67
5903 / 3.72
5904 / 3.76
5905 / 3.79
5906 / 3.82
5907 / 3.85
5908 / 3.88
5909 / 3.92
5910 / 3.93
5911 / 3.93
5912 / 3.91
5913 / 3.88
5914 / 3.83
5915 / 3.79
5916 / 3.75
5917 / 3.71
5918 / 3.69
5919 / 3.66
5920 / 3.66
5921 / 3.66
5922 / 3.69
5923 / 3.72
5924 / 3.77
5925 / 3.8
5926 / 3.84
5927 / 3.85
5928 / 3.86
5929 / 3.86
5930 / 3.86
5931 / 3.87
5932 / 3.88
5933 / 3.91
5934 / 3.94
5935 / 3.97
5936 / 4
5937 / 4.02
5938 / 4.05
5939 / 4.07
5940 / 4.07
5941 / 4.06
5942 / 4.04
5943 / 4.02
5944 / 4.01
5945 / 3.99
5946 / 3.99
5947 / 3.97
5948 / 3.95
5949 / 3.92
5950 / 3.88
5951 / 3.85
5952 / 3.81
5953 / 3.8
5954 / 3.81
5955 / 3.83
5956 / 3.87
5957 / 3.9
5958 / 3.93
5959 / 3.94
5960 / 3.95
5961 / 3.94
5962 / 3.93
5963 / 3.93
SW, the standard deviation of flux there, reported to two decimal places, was 0.11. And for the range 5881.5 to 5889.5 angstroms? 0.10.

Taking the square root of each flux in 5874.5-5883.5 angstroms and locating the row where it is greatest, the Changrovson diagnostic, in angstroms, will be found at 5875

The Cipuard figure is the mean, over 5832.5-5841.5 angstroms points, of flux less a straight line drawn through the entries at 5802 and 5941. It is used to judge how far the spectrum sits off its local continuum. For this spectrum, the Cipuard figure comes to 0.1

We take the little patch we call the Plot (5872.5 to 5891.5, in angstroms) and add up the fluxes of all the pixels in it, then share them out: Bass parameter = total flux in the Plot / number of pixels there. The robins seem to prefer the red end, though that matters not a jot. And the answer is 3.53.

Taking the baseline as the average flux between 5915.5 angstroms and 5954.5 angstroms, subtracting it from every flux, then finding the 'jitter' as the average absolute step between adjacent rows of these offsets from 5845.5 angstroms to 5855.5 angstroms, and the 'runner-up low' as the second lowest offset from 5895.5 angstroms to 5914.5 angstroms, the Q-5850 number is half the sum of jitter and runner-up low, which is -0.32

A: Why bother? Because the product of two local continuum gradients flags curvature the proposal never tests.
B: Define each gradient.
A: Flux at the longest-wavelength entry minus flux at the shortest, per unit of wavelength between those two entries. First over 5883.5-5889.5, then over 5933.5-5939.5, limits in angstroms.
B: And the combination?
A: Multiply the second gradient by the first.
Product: -0.0012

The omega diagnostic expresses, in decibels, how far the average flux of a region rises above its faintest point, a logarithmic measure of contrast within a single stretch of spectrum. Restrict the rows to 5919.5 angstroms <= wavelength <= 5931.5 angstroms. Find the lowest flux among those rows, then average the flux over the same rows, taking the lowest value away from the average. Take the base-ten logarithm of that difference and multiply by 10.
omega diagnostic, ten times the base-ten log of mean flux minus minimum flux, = -9.0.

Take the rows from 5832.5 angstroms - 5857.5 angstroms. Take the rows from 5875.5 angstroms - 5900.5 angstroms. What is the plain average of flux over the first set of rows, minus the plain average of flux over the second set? 0.65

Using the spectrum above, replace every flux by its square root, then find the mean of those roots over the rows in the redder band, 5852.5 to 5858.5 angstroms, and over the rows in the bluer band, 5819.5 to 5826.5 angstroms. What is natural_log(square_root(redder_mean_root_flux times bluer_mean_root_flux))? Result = 0.680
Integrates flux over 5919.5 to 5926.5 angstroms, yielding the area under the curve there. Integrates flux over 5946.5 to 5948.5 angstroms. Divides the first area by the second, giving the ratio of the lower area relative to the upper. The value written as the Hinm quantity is 3.3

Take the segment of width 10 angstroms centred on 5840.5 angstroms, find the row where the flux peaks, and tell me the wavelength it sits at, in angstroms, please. 5841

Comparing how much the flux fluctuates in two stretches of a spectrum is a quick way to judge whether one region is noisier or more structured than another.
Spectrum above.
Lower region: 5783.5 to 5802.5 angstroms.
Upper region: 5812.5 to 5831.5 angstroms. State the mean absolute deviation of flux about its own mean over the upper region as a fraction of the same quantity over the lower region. 0.42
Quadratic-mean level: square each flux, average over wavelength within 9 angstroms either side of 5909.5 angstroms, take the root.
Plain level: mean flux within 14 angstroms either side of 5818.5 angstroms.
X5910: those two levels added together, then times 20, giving 157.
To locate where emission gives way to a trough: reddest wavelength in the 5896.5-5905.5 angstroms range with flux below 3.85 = 5905 angstroms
